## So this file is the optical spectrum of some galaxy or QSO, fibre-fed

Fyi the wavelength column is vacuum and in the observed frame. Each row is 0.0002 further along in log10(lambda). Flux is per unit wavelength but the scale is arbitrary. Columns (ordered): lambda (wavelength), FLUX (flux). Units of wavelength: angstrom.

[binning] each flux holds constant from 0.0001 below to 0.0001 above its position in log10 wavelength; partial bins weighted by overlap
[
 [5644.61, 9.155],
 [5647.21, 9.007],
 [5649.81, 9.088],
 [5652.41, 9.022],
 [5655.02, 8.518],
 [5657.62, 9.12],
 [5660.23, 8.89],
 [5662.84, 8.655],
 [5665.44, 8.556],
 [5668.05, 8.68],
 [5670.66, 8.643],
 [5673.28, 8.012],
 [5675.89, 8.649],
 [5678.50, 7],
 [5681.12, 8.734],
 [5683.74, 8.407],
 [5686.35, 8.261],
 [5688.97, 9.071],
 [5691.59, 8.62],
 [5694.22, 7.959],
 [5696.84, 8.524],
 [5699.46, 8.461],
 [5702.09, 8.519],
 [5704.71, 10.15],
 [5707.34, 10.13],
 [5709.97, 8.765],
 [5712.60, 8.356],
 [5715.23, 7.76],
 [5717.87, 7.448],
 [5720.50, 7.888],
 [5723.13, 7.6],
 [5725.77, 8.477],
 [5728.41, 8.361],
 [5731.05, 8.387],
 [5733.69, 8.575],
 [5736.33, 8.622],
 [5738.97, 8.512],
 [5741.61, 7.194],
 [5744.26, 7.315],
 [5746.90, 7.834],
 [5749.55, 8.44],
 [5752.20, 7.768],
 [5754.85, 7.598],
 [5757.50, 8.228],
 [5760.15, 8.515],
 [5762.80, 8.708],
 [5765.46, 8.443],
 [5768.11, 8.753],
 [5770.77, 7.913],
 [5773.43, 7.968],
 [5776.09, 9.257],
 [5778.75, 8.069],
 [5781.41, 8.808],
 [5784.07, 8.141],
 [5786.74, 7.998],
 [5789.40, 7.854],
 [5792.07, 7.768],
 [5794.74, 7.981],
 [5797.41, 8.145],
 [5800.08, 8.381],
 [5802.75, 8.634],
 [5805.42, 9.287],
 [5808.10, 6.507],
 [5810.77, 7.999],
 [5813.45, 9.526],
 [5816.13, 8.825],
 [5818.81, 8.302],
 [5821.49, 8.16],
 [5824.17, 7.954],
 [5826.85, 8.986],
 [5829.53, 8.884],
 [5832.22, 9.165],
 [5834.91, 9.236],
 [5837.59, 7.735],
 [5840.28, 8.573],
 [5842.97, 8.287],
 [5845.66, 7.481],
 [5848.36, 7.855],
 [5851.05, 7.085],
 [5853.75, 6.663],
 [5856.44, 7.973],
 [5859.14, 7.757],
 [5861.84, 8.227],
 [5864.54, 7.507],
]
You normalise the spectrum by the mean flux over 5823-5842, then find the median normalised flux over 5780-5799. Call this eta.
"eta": 0.92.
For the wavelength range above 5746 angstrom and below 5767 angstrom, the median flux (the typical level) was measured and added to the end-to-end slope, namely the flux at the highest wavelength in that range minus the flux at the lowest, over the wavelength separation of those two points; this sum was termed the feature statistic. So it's 8.37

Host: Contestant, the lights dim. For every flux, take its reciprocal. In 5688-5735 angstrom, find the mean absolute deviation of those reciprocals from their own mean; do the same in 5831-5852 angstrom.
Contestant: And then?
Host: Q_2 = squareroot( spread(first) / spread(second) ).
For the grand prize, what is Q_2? 0.82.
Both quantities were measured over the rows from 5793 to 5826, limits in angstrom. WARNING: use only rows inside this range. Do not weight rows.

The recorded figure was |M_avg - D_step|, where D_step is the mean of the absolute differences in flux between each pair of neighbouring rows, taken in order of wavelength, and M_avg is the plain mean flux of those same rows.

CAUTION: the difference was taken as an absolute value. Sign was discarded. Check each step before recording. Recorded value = 7.5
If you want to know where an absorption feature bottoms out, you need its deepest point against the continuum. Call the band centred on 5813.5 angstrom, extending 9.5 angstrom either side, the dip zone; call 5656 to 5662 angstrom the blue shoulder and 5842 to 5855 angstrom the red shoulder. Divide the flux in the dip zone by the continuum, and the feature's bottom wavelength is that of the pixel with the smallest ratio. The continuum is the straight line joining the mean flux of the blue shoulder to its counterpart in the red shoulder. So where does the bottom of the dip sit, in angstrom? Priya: 5808.10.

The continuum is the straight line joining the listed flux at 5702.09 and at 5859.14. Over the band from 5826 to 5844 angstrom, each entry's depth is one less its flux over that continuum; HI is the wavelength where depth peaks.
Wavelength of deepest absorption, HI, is 5837.59 angstrom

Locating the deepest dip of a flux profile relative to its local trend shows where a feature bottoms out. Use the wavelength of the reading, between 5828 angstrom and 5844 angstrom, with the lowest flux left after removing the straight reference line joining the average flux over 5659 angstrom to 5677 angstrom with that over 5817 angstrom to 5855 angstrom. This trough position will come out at 5837.59 angstrom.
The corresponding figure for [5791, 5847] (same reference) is 5808.10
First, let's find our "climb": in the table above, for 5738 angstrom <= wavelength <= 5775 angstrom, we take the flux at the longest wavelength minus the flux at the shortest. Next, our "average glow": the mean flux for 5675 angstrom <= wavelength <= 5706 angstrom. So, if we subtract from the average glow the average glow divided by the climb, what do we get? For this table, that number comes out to 24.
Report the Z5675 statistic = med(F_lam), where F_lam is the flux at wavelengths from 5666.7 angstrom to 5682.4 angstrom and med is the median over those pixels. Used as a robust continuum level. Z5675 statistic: 8.6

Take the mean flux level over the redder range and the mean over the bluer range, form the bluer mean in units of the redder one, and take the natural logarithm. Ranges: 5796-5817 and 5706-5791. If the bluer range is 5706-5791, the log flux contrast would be -0.02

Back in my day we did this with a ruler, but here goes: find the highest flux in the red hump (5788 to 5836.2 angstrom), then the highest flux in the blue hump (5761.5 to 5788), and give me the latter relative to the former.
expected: 0.97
